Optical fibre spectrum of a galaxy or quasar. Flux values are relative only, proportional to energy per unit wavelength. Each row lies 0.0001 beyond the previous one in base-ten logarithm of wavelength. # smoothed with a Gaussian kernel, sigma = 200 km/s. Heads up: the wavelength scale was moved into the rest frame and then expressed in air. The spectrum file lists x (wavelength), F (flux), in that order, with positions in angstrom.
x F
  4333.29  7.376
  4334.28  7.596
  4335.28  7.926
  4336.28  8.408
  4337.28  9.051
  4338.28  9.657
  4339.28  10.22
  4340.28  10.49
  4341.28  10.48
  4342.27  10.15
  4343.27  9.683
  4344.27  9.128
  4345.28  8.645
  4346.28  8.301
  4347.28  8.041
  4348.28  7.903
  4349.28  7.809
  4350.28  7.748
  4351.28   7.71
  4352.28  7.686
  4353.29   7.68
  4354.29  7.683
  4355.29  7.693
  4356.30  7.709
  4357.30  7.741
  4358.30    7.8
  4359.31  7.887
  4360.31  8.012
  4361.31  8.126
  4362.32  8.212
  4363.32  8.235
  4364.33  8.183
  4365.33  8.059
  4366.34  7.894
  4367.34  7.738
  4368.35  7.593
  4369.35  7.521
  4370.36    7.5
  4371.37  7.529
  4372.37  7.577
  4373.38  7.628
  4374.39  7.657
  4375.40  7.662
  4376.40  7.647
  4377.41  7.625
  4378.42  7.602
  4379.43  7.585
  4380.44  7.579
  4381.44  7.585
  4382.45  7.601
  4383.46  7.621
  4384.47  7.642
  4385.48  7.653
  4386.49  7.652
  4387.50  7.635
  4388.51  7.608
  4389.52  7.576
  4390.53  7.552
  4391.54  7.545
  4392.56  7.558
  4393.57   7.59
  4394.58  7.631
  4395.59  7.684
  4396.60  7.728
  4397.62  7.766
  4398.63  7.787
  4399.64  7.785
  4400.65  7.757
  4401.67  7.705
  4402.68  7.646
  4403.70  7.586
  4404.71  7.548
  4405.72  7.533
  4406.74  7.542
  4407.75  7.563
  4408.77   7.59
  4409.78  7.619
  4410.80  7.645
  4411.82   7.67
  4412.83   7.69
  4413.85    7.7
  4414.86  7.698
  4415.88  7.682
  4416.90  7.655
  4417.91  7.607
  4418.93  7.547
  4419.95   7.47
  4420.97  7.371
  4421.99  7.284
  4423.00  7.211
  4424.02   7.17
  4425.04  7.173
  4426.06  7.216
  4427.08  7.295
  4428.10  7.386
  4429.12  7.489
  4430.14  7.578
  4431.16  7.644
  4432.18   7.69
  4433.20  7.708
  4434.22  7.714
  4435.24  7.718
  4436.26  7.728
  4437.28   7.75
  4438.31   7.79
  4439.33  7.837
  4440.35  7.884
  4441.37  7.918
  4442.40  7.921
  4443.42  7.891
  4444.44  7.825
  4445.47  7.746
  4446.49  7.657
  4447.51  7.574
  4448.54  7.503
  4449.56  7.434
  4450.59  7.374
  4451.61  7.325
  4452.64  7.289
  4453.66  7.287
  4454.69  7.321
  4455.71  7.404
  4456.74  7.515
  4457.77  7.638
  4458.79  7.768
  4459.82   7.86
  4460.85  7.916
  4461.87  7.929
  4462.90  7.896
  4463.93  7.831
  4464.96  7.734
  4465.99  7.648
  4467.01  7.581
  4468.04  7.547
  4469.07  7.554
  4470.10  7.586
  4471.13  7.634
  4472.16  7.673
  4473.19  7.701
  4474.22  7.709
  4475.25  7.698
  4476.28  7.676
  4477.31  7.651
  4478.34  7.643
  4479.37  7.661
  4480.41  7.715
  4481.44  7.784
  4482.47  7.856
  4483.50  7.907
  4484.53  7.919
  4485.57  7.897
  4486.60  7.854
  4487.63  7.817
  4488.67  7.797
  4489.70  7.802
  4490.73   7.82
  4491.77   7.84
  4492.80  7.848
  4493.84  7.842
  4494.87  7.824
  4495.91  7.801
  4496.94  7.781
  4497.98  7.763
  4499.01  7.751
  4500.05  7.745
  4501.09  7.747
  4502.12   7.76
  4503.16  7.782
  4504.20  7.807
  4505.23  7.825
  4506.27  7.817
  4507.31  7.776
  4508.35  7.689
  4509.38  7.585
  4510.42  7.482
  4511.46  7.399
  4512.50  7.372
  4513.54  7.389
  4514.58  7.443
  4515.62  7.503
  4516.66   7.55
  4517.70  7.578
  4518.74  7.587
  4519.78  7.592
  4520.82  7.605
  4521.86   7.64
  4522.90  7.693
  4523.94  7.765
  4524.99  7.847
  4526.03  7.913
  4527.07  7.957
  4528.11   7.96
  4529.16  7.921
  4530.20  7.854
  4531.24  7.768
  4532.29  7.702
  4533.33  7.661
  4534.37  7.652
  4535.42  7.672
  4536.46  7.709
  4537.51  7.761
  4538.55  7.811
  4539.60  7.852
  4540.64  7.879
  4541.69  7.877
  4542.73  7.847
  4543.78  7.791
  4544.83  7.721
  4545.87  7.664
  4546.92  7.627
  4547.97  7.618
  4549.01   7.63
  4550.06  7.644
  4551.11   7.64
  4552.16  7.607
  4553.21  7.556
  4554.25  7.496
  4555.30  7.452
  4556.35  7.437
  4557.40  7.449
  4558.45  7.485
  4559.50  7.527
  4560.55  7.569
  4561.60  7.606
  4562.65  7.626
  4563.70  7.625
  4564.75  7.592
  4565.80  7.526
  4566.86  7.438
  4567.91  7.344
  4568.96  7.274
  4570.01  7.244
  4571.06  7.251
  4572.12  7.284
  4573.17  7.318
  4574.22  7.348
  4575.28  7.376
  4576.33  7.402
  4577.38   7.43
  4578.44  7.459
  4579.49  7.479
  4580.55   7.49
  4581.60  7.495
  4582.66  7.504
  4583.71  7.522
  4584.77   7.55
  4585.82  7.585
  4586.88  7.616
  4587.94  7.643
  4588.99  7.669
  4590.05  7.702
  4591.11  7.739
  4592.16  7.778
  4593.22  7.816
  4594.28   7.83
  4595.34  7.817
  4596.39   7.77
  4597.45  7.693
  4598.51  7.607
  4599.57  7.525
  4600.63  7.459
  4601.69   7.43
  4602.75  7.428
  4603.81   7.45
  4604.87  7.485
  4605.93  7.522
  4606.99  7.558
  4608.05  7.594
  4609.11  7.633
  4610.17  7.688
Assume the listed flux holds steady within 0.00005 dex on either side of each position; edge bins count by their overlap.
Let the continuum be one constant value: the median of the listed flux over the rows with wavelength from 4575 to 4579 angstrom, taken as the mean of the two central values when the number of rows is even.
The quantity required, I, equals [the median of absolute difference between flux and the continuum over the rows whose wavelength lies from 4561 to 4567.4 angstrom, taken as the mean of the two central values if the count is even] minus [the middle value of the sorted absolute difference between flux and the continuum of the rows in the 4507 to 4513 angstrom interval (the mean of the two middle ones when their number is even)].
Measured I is 0.07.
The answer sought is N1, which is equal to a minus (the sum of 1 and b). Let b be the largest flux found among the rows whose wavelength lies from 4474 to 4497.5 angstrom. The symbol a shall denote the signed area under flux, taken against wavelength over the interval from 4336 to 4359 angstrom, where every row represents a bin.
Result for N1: 188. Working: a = 197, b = 7.919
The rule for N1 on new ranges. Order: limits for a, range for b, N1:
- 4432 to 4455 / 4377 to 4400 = 167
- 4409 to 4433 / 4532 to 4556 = 171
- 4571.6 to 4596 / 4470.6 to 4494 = 176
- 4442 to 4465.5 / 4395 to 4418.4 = 171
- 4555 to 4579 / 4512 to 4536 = 170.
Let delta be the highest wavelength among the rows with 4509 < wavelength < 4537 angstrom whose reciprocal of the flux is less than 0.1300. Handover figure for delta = 4536.46 angstrom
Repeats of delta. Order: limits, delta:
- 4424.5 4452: 4445.47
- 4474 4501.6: 4501.09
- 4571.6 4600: 4597.45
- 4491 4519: 4507.31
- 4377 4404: 4401.67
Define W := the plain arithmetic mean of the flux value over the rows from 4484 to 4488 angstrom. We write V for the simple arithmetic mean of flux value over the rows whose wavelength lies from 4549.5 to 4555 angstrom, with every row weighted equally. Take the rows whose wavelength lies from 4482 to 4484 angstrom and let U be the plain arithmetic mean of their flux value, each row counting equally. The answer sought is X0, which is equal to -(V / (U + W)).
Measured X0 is -0.482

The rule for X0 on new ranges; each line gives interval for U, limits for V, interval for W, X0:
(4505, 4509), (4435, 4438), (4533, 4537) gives -0.500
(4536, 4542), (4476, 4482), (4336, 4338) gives -0.465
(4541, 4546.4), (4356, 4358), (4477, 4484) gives -0.498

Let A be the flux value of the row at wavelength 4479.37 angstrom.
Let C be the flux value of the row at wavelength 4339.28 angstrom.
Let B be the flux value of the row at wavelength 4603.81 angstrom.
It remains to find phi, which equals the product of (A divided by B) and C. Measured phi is 10.5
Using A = 7.661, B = 7.45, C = 10.22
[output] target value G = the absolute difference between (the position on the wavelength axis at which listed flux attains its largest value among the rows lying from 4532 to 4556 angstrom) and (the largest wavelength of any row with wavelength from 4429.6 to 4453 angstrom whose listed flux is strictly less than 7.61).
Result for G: 88.0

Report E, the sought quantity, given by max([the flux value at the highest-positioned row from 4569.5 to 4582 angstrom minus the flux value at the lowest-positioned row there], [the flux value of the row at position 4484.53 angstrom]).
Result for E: 7.92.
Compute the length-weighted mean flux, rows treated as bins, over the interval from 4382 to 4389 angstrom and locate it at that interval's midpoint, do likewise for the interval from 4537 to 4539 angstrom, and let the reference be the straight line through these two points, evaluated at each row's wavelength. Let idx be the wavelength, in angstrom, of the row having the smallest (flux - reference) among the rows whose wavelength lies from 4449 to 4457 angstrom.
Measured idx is 4453.66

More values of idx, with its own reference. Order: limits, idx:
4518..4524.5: 4518.74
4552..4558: 4556.35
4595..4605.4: 4602.75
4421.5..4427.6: 4424.02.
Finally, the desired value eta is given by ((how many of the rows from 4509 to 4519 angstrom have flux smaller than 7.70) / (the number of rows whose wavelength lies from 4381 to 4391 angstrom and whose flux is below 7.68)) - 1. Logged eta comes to 0.0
